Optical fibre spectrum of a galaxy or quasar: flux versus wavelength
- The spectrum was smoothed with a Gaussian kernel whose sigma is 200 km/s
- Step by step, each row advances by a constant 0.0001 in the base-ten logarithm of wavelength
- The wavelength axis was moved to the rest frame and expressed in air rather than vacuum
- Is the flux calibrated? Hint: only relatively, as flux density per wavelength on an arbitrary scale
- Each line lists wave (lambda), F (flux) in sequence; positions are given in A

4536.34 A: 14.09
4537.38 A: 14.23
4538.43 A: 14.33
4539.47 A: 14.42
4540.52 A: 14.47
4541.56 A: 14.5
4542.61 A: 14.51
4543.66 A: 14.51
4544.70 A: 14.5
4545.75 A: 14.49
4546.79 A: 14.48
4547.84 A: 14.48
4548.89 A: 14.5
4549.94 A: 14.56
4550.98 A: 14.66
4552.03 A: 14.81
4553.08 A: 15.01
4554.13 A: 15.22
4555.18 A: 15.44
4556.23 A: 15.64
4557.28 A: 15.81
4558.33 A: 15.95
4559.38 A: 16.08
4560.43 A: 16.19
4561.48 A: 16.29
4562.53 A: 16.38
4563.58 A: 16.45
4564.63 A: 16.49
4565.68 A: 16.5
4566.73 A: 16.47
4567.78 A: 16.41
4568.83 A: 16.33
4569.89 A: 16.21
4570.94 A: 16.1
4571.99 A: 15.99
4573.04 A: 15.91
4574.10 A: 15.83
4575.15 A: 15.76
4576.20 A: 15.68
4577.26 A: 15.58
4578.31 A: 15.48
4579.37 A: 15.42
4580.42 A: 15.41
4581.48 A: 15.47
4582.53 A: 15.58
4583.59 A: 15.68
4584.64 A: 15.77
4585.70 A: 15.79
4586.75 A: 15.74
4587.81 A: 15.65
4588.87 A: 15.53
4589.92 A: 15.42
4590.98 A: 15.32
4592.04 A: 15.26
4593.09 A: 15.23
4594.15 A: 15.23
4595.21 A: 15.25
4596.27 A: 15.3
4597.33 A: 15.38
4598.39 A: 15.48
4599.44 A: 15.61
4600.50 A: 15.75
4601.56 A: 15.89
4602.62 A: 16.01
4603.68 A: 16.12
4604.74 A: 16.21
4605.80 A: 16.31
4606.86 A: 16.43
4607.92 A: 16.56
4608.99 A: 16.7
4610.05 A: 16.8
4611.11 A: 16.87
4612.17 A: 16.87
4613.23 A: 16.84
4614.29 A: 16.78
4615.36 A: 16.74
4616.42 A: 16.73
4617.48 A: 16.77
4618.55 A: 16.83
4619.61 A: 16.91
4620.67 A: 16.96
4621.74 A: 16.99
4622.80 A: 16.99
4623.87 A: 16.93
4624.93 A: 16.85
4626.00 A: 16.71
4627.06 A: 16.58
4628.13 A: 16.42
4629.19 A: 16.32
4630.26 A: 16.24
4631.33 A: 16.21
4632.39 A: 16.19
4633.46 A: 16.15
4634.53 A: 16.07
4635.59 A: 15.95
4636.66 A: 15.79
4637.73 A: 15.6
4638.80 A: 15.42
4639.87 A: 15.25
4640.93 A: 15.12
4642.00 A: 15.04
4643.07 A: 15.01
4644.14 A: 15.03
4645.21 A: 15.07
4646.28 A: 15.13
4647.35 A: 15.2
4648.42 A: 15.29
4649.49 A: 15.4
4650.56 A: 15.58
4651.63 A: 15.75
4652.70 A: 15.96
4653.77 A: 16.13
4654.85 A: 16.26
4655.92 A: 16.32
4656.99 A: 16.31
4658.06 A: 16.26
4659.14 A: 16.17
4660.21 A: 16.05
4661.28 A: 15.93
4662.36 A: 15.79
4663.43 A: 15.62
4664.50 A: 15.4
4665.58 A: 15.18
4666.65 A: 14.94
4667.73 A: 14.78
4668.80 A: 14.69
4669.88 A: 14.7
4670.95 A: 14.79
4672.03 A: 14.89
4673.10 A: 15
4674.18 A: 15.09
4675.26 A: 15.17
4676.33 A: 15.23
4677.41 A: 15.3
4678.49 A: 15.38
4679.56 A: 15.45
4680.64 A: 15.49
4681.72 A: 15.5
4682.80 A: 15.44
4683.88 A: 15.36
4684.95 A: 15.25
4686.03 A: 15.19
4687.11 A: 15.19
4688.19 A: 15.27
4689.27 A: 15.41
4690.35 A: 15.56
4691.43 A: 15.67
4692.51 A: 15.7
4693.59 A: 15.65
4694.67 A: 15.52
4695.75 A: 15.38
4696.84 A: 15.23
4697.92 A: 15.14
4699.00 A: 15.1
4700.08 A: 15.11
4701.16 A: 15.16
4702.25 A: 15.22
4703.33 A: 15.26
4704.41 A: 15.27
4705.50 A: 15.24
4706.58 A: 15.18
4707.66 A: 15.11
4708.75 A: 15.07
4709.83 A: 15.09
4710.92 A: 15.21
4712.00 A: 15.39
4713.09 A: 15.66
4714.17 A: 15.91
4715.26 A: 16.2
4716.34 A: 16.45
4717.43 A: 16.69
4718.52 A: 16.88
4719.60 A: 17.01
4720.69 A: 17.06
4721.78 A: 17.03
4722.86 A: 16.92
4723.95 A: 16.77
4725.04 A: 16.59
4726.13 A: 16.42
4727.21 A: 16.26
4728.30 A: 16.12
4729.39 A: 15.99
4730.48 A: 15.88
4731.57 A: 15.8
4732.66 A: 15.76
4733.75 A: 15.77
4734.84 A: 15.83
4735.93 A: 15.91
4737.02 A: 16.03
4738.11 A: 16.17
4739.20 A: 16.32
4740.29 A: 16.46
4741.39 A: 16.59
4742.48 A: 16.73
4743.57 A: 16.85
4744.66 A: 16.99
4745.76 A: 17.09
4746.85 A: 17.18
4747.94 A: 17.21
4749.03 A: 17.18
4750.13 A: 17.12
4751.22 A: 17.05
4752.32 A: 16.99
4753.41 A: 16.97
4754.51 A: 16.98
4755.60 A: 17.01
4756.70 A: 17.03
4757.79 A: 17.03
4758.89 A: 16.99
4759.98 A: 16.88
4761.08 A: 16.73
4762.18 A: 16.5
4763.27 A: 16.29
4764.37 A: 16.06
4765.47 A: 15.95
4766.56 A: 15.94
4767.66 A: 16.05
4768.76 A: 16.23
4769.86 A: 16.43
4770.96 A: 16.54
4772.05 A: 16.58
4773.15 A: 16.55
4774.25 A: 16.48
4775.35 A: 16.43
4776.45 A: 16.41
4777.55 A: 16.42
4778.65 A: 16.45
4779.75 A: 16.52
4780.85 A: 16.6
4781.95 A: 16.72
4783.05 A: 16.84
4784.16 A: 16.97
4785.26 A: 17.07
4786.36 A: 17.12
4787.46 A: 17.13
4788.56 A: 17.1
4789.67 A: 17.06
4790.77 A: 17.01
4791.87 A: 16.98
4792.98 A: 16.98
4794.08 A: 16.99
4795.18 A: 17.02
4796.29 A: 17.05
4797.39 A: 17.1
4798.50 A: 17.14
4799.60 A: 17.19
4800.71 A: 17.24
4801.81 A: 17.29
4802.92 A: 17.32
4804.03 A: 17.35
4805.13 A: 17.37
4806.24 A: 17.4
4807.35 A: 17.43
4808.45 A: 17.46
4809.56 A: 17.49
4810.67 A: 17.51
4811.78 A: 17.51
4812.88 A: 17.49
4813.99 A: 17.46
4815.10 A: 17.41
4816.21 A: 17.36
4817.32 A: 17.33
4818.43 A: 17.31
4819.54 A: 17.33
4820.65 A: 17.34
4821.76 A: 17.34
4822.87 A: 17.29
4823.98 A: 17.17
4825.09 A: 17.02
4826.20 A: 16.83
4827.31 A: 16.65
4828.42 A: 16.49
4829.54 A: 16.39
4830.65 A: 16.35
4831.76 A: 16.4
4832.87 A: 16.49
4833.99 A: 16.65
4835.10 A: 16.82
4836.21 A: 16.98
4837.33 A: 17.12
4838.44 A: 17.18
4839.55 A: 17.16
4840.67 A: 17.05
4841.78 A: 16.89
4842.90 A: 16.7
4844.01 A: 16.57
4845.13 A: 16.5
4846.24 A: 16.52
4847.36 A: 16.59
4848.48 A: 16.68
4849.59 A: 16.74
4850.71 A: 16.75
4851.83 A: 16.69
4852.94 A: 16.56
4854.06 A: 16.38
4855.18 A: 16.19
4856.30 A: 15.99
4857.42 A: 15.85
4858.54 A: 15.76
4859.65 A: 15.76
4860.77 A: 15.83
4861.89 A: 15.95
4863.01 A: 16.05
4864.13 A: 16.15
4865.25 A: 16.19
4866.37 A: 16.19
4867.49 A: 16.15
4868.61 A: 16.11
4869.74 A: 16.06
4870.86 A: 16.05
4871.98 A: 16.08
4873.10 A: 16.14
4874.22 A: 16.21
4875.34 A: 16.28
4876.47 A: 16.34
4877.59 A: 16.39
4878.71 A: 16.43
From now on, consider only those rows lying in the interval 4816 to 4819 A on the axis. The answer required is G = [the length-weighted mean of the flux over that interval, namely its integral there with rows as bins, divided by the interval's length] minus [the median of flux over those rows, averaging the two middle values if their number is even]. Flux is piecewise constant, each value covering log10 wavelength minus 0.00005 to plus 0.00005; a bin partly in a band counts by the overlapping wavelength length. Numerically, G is -0.011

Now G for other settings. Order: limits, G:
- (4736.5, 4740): 0.041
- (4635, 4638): 0.025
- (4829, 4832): 0.013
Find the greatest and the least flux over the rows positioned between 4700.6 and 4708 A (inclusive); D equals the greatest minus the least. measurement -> 0.16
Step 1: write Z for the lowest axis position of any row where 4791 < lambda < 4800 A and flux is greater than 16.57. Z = 4791.87 A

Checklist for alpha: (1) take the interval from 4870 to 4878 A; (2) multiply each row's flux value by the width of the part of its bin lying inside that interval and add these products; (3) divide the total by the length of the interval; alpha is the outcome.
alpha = 16.2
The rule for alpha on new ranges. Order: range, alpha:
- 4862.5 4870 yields 16.1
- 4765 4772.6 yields 16.3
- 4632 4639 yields 15.9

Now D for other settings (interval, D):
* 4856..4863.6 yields 0.29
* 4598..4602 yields 0.41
